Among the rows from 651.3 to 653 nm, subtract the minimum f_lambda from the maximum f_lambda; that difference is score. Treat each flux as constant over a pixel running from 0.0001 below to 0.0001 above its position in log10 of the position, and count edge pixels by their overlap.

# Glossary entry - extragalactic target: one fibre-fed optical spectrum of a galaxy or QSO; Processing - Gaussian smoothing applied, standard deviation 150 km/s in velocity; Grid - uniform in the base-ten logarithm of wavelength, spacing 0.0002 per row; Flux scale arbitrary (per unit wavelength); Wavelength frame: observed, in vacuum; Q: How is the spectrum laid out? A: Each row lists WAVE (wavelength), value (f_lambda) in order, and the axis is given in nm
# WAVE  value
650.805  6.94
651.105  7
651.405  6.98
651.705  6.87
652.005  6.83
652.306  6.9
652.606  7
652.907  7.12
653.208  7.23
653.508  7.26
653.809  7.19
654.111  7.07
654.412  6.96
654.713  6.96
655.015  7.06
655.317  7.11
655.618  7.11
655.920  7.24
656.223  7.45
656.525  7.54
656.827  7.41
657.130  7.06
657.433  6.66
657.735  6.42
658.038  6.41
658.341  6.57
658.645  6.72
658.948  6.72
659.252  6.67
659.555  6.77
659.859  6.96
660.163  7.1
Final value 0.29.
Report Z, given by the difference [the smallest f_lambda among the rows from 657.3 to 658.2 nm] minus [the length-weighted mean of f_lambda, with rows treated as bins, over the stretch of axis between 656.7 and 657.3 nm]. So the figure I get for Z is -0.79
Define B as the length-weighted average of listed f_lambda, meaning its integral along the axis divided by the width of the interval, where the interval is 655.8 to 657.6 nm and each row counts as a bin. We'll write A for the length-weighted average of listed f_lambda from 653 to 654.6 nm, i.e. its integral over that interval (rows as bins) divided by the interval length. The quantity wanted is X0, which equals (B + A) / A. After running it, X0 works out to 2.01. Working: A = 7.14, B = 7.2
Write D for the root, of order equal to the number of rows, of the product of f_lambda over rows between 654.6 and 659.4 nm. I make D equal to 6.94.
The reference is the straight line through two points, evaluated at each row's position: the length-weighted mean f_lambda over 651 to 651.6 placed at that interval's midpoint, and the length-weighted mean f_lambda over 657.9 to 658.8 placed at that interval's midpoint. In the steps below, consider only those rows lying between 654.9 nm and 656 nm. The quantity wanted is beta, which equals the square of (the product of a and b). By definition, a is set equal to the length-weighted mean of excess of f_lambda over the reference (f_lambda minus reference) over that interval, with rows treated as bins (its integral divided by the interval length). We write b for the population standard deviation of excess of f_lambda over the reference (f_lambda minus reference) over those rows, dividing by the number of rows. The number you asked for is 0.0011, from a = 0.39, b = 0.085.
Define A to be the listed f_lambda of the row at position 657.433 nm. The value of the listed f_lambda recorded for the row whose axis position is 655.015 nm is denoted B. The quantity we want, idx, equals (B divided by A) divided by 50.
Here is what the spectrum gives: 0.0212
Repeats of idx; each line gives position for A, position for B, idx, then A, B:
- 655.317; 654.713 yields 0.0196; 7.11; 6.96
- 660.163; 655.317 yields 0.0200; 7.1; 7.11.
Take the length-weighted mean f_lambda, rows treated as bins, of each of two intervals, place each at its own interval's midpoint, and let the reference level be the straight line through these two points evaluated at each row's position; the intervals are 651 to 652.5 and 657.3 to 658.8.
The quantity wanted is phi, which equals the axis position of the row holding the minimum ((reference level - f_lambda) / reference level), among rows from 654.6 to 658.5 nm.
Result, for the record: 656.525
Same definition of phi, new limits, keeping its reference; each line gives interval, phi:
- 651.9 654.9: 653.508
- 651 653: 652.907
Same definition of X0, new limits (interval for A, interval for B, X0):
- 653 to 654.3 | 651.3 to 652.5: 1.96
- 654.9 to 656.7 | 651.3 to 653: 1.96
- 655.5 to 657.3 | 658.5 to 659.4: 1.92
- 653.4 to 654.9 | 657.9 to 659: 1.93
